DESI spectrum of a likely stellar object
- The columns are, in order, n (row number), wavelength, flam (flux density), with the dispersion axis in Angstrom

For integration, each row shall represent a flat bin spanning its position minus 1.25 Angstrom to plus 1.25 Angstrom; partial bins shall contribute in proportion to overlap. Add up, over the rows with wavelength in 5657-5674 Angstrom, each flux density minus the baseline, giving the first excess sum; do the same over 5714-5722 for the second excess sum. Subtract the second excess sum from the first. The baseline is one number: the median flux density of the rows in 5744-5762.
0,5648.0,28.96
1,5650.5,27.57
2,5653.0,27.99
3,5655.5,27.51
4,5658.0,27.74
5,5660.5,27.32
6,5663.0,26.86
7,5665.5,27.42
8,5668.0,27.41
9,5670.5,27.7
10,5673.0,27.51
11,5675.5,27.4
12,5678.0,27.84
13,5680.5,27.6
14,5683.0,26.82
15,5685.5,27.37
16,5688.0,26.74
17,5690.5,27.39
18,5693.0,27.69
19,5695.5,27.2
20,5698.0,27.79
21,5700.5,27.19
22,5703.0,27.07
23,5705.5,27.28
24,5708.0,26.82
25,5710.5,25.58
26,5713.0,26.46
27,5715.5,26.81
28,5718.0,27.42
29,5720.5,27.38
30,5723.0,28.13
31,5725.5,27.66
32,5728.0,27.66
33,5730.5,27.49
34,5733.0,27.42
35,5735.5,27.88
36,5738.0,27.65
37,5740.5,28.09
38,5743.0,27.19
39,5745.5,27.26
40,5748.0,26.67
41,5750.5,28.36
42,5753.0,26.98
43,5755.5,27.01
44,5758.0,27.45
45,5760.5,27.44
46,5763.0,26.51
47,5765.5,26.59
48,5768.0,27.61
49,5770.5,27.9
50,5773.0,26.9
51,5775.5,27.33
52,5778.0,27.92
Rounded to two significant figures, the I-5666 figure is 1.3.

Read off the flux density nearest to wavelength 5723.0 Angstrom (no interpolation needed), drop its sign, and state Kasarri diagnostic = 28.1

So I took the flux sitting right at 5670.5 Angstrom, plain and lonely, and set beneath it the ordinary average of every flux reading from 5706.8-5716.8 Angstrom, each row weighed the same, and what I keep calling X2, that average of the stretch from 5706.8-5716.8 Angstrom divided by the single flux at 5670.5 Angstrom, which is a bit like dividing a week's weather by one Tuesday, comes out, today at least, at 0.95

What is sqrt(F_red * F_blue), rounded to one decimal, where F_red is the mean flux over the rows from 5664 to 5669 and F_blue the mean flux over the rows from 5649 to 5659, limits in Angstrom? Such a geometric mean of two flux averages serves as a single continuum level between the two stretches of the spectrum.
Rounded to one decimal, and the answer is 27.6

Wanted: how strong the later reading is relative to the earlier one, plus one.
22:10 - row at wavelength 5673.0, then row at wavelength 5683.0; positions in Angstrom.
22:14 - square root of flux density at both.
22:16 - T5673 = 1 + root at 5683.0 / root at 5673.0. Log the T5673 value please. 1.99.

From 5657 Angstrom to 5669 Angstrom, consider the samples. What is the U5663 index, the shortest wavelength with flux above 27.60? 5658.0 Angstrom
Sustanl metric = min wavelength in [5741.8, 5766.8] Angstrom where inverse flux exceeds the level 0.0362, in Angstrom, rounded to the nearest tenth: 5743.0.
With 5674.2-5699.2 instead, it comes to 5675.5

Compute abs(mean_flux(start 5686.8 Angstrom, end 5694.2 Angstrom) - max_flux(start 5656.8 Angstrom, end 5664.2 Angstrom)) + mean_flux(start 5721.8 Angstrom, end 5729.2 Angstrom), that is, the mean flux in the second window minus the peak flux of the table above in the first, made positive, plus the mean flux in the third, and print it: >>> 28.3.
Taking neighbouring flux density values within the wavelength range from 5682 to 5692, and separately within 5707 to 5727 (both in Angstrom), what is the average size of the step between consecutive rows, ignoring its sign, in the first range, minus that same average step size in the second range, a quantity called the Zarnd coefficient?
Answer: 0.0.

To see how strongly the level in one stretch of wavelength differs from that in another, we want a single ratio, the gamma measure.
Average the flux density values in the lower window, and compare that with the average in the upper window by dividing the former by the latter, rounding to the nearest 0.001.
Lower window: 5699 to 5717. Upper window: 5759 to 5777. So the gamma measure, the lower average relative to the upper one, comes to 0.984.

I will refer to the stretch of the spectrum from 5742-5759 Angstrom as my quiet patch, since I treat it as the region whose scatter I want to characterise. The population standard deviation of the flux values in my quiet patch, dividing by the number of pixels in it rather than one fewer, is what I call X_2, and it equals 0.50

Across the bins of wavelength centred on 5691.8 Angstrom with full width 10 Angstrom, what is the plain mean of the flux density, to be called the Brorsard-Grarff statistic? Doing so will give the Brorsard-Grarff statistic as 27.3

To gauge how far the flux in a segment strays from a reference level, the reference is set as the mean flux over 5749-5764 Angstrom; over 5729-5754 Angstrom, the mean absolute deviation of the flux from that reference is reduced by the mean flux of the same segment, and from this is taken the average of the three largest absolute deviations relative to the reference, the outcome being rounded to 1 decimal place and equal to -27.9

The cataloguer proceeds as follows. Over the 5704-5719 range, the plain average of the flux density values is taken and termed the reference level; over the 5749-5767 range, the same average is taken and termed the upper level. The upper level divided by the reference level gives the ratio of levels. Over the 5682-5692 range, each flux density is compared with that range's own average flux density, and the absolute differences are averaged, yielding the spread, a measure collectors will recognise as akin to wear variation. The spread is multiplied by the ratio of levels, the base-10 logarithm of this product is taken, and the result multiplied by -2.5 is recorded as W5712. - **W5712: 1.3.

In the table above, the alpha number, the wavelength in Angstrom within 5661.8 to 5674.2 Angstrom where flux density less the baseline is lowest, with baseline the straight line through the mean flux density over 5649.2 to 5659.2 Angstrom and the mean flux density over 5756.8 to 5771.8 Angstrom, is 5663.0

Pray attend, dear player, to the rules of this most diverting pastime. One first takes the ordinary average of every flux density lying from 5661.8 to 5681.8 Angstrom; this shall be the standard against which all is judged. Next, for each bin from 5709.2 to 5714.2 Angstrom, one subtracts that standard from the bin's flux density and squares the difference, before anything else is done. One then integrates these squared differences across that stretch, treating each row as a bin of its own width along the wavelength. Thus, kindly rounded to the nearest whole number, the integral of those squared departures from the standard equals 11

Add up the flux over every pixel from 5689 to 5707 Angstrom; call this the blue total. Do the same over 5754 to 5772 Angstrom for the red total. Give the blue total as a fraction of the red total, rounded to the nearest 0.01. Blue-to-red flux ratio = 1.01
